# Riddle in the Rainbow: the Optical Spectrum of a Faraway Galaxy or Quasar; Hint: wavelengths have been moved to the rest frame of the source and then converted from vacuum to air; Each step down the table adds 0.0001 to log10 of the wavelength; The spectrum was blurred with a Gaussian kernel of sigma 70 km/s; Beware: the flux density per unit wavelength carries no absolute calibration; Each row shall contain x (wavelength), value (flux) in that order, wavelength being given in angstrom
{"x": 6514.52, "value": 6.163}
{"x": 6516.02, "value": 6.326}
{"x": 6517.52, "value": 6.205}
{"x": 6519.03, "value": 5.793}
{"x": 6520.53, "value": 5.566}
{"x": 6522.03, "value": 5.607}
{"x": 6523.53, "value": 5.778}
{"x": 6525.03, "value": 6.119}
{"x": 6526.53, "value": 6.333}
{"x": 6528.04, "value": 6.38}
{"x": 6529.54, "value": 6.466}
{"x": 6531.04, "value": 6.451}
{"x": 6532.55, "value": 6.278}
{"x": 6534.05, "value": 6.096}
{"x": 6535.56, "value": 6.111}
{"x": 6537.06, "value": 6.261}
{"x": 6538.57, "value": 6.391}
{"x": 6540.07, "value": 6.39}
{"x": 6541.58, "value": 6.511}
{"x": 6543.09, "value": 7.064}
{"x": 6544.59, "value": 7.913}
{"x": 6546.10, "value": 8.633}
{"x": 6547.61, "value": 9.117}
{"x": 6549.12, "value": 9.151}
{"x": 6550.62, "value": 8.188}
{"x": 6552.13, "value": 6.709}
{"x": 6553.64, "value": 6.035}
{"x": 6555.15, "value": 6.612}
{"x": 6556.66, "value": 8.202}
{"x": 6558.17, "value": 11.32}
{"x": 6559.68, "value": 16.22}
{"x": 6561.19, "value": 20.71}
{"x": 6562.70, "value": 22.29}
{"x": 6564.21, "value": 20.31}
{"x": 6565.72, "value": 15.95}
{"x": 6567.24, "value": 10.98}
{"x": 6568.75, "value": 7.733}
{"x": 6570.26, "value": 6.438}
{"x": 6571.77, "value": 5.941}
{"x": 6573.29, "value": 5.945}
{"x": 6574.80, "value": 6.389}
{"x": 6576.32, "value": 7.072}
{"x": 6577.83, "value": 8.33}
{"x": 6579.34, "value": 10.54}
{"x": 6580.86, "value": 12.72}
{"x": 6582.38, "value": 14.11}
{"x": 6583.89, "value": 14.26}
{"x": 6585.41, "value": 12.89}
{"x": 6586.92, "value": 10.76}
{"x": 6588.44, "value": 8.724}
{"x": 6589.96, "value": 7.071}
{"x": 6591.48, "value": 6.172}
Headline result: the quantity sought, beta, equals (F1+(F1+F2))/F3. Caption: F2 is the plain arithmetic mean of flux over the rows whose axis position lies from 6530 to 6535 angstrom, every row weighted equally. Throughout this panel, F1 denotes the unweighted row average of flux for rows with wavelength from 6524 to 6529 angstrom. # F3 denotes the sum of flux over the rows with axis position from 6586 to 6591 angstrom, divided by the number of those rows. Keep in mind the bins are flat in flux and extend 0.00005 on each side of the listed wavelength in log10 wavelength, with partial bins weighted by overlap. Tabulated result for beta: 2.1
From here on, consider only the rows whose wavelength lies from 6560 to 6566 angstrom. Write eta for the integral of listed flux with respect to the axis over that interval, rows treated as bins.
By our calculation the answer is 119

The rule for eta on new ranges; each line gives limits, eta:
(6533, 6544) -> 71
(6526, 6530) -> 26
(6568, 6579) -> 77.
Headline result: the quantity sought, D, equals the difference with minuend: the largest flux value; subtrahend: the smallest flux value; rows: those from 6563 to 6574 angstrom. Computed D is 14.4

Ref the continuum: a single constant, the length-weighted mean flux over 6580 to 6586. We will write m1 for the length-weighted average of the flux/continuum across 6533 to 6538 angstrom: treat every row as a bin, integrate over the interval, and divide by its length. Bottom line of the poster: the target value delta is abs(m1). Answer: 0.46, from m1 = 0.46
